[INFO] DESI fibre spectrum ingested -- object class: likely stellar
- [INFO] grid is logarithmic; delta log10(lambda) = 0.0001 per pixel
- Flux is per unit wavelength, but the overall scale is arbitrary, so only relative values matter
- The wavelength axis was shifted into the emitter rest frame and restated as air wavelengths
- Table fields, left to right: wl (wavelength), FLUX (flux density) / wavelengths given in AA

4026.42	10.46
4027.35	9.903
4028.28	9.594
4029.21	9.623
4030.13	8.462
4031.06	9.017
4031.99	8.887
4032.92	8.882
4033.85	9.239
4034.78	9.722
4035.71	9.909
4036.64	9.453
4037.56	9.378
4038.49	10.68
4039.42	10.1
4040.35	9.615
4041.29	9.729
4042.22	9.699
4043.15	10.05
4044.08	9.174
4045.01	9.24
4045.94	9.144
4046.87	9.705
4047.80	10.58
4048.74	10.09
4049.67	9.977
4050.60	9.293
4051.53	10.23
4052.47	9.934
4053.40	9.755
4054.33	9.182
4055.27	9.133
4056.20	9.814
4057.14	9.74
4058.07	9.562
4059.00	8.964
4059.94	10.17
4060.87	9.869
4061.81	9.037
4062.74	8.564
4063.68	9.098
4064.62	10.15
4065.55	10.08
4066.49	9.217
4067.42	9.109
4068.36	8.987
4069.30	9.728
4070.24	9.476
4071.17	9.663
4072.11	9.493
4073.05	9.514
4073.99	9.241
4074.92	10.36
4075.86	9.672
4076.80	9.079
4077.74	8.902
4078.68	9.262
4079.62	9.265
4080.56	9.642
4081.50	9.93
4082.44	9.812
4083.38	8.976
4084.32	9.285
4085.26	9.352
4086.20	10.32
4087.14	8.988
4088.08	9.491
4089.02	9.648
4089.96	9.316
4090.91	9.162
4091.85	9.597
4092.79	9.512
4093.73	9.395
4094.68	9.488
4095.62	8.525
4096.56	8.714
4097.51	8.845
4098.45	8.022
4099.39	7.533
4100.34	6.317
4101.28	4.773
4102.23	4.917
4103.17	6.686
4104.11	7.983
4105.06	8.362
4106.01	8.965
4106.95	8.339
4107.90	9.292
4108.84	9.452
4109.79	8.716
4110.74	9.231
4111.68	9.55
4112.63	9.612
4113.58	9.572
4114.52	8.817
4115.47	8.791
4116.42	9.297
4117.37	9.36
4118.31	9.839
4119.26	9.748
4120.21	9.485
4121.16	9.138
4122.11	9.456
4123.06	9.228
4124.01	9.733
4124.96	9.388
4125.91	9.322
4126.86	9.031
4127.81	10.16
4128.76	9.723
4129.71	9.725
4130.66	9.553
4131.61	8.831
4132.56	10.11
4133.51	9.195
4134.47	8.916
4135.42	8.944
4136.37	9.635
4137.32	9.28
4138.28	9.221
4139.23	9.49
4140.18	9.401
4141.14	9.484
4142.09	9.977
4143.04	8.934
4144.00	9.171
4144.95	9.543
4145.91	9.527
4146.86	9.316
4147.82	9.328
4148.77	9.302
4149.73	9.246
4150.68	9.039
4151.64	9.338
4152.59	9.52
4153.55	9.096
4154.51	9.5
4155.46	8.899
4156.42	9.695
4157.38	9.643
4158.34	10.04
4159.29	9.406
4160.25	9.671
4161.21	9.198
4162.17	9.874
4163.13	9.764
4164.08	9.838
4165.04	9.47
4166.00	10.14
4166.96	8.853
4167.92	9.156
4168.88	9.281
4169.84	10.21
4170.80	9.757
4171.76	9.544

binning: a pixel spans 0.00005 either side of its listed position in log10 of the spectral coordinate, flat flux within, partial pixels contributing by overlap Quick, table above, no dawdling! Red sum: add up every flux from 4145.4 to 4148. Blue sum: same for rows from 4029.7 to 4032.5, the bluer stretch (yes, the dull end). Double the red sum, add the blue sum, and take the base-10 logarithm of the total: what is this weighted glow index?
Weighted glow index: 1.92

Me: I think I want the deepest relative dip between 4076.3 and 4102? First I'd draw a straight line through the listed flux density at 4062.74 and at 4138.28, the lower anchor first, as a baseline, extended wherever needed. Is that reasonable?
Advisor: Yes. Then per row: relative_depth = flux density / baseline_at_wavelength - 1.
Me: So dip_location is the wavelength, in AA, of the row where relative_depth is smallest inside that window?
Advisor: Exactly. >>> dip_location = 4101.28 AA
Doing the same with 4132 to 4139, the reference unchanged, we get 4134.47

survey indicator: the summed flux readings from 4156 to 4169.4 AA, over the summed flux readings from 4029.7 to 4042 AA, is 1.1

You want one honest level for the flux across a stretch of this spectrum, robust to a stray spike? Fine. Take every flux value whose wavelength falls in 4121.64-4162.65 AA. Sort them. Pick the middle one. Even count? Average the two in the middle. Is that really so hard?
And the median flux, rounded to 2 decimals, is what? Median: 9.40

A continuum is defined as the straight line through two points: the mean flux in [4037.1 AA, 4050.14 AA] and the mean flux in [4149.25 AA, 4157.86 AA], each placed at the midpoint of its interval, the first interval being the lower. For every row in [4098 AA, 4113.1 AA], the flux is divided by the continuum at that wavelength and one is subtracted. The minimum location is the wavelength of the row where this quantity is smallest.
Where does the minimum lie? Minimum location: 4101.28 AA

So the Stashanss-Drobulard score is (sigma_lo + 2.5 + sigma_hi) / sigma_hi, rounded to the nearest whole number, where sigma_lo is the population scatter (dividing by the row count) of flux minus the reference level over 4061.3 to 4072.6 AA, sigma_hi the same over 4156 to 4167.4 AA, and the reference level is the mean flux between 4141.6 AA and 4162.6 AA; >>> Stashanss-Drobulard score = 10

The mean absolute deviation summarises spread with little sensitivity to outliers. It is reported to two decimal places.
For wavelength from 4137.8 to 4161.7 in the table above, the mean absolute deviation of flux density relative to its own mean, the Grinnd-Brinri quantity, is 0.22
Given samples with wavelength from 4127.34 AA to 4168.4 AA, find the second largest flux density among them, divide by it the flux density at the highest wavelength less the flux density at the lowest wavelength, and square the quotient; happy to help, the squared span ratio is 0.010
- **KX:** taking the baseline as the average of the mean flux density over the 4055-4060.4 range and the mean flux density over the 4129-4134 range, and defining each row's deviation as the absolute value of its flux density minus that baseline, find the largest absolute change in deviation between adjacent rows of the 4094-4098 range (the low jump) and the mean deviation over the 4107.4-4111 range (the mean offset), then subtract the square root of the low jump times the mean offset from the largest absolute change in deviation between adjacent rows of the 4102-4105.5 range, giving 1.2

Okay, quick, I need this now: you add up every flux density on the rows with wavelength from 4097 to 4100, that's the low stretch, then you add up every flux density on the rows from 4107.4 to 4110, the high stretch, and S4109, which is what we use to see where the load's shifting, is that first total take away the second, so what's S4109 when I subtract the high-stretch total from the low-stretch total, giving -3.1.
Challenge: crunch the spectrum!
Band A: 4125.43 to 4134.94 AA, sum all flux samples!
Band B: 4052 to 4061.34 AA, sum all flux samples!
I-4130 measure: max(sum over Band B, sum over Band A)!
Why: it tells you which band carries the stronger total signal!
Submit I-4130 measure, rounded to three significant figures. 96.1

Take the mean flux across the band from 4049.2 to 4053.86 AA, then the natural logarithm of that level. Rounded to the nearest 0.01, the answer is 2.29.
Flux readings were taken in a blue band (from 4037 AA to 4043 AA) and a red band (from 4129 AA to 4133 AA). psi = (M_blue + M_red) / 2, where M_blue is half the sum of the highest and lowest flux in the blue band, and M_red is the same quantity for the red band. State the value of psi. 9.75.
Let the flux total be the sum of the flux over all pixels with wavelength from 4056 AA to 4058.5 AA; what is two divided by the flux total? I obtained 0.0687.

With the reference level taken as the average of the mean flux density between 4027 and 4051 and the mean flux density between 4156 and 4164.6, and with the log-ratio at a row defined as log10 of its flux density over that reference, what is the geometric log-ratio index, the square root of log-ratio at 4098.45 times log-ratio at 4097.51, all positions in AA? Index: 0.0542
